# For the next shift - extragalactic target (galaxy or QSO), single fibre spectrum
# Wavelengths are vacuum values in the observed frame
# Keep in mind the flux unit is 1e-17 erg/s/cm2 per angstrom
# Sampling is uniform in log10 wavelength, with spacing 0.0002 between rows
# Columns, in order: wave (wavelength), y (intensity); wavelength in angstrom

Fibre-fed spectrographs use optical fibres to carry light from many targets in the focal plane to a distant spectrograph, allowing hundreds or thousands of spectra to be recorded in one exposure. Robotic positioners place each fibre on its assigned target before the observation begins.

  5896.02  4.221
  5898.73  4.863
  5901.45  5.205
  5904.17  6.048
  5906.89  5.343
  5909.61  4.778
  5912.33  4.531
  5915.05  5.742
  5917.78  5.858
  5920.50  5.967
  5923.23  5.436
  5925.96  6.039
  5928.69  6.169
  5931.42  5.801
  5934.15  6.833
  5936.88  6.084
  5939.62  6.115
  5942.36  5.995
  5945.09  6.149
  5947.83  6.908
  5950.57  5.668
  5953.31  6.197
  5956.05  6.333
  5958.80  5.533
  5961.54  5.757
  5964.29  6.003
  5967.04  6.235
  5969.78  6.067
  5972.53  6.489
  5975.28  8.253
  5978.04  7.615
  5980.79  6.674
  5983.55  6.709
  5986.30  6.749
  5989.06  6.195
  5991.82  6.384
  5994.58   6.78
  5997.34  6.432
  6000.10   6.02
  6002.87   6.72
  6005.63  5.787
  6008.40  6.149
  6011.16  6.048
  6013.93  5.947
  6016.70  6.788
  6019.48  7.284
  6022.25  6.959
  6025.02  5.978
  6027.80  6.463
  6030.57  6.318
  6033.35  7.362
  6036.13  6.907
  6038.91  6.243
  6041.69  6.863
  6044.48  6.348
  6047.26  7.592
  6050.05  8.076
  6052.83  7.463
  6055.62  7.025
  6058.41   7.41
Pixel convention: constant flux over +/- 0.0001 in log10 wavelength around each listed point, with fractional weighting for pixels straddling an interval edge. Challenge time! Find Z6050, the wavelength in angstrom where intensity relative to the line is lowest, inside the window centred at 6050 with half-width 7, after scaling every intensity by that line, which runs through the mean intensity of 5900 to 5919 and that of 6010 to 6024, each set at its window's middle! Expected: 6044.48 angstrom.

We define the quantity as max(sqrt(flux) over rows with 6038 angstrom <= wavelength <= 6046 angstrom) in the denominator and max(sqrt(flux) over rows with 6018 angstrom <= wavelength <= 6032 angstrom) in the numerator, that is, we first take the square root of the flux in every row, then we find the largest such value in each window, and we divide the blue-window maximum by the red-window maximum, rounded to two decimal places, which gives 1.03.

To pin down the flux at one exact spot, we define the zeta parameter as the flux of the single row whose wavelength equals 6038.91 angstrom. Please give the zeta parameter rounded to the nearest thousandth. 6.243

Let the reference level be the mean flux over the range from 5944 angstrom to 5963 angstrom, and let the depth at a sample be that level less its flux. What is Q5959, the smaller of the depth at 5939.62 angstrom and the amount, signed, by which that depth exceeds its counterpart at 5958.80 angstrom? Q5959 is -0.58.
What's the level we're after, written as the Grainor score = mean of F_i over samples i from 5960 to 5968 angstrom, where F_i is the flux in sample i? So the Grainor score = 6.0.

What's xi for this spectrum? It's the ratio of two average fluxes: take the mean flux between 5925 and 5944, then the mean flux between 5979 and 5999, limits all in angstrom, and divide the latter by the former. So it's 1.07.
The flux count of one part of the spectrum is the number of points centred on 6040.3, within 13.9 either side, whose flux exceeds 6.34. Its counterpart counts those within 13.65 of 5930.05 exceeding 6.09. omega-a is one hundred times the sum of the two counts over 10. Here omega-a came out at 110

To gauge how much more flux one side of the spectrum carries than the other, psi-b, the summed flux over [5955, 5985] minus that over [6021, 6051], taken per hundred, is -0.034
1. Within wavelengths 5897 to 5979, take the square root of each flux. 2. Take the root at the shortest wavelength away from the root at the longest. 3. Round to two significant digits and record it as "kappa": 0.55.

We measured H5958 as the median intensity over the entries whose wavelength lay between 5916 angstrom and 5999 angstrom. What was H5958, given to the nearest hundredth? 6.18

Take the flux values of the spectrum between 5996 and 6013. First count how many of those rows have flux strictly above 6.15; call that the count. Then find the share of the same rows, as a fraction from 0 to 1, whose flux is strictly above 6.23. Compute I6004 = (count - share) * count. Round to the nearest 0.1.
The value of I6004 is 3.3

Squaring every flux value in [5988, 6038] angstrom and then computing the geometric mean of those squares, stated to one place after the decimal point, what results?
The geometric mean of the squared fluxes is 41.7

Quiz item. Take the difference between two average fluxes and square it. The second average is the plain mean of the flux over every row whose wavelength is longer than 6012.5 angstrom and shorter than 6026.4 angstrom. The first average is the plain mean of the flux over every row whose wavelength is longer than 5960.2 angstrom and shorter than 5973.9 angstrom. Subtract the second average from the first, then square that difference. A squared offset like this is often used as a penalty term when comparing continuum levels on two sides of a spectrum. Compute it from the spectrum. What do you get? 0.2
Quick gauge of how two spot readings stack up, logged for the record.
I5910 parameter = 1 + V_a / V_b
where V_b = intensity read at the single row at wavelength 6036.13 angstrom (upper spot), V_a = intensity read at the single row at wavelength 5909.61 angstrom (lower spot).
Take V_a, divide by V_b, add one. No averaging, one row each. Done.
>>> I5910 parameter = 1.69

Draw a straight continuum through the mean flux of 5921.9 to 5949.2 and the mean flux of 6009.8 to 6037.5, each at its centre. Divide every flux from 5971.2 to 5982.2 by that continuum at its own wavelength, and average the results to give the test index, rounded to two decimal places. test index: 1.14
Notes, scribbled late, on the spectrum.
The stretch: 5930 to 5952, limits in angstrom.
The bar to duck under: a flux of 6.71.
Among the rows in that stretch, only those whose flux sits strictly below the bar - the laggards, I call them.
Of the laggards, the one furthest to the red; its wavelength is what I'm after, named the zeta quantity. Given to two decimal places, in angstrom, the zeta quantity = 5950.57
